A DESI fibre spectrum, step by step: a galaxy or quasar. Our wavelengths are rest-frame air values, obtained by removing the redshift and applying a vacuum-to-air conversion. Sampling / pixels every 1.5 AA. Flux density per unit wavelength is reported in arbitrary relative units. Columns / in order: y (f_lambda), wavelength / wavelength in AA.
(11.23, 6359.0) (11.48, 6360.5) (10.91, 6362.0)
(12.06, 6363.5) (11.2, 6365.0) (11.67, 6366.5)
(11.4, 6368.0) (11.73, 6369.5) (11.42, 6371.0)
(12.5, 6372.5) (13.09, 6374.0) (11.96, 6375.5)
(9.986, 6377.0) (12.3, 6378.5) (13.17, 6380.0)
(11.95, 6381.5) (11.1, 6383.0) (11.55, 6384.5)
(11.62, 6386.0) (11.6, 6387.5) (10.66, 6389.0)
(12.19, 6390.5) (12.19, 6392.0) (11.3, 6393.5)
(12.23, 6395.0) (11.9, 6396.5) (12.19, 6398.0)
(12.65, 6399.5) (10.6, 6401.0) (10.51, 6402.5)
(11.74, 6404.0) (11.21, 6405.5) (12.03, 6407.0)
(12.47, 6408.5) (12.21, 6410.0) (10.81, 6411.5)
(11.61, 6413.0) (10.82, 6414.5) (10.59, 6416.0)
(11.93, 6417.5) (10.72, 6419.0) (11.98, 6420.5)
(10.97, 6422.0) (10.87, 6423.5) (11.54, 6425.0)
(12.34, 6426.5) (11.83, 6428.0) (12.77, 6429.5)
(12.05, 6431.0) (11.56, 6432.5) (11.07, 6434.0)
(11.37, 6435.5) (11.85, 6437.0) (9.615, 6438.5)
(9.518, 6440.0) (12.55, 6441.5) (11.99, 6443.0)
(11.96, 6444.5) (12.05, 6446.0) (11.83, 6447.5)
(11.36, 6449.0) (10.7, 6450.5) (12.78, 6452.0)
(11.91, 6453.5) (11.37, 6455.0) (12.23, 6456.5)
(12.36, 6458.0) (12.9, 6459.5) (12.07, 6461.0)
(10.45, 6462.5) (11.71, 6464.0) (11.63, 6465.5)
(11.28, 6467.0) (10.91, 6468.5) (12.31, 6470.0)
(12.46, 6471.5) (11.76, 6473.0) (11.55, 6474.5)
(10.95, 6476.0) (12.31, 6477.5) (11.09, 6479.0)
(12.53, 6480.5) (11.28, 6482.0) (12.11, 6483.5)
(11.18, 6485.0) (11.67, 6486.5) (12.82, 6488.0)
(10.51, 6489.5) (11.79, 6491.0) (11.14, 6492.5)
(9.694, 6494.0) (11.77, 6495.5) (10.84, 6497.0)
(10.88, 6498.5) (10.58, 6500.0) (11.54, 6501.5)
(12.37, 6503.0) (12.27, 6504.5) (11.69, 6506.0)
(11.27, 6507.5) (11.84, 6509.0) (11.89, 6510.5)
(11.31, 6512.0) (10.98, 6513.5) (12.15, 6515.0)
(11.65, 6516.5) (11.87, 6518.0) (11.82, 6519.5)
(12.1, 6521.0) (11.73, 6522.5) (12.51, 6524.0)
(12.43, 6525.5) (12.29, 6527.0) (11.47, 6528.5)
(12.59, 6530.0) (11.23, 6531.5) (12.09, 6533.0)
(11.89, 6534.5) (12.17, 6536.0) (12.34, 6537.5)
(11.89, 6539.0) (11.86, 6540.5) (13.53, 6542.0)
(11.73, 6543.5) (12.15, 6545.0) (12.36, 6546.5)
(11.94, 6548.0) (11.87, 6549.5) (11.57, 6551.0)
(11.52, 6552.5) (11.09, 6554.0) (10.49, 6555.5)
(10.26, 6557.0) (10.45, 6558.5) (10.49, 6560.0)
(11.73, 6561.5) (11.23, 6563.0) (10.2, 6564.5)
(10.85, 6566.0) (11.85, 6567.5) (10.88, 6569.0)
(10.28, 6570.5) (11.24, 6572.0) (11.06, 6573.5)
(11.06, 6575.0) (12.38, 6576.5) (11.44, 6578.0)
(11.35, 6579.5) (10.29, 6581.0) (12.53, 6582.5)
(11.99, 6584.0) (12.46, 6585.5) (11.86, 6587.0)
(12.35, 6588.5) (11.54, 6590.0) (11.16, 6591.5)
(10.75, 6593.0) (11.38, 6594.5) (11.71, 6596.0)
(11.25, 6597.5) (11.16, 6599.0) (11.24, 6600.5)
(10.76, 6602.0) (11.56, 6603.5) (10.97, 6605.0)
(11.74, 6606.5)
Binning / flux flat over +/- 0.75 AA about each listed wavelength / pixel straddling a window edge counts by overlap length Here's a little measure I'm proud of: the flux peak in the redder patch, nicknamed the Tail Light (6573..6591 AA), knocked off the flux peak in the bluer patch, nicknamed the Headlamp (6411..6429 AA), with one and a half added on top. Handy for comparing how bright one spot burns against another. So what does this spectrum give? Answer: 1.3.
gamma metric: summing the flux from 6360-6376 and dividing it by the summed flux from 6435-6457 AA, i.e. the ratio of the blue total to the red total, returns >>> 0.75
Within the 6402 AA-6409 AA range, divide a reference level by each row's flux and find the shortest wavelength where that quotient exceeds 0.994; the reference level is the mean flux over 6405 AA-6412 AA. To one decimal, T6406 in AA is 6402.5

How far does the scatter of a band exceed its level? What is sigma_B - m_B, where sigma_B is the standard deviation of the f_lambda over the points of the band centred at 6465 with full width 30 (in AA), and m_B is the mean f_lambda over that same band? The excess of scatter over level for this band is -11.1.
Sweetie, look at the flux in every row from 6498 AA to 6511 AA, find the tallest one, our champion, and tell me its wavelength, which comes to 6503.0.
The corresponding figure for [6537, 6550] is 6542.0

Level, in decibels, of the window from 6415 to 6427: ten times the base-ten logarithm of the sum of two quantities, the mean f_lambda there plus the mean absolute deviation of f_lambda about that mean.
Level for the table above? 10.8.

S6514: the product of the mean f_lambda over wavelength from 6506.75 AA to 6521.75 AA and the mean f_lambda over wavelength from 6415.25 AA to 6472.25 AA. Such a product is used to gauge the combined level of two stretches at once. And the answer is 135.8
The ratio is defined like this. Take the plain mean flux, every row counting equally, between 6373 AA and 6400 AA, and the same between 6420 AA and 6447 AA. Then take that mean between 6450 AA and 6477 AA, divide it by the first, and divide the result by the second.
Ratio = 0.086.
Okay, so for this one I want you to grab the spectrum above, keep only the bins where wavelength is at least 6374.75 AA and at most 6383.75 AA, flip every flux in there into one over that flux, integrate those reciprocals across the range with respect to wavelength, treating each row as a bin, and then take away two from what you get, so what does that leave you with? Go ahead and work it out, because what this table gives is -1.2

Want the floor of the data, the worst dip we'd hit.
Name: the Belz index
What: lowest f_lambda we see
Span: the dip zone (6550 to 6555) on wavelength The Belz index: 11.09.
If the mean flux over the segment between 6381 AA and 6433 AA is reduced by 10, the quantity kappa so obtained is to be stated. 1.61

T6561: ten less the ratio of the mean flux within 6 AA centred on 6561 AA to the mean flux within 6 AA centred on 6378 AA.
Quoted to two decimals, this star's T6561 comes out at 9.07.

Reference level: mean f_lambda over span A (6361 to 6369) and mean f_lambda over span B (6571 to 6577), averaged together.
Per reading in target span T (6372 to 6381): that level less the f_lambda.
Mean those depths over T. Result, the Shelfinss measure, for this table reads -0.7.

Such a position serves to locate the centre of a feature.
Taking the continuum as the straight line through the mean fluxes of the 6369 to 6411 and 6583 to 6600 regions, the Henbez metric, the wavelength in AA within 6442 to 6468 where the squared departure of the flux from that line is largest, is 6462.5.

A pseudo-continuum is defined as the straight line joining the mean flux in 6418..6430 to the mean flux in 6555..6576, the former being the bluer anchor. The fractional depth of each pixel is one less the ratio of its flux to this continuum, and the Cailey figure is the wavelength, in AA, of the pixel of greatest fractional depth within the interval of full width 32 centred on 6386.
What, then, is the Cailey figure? 6377.0 AA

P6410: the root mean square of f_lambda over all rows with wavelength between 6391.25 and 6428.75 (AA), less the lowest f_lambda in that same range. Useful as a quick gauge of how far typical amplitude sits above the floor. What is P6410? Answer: 1.08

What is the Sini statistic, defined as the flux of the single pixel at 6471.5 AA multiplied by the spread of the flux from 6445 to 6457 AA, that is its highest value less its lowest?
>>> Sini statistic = 26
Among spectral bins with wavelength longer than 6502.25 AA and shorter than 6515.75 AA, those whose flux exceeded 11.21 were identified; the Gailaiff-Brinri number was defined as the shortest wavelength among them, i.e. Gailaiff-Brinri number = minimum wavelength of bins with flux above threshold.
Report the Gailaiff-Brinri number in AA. 6503.0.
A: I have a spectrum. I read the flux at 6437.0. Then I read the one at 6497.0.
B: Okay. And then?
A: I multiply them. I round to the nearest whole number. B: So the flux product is 128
